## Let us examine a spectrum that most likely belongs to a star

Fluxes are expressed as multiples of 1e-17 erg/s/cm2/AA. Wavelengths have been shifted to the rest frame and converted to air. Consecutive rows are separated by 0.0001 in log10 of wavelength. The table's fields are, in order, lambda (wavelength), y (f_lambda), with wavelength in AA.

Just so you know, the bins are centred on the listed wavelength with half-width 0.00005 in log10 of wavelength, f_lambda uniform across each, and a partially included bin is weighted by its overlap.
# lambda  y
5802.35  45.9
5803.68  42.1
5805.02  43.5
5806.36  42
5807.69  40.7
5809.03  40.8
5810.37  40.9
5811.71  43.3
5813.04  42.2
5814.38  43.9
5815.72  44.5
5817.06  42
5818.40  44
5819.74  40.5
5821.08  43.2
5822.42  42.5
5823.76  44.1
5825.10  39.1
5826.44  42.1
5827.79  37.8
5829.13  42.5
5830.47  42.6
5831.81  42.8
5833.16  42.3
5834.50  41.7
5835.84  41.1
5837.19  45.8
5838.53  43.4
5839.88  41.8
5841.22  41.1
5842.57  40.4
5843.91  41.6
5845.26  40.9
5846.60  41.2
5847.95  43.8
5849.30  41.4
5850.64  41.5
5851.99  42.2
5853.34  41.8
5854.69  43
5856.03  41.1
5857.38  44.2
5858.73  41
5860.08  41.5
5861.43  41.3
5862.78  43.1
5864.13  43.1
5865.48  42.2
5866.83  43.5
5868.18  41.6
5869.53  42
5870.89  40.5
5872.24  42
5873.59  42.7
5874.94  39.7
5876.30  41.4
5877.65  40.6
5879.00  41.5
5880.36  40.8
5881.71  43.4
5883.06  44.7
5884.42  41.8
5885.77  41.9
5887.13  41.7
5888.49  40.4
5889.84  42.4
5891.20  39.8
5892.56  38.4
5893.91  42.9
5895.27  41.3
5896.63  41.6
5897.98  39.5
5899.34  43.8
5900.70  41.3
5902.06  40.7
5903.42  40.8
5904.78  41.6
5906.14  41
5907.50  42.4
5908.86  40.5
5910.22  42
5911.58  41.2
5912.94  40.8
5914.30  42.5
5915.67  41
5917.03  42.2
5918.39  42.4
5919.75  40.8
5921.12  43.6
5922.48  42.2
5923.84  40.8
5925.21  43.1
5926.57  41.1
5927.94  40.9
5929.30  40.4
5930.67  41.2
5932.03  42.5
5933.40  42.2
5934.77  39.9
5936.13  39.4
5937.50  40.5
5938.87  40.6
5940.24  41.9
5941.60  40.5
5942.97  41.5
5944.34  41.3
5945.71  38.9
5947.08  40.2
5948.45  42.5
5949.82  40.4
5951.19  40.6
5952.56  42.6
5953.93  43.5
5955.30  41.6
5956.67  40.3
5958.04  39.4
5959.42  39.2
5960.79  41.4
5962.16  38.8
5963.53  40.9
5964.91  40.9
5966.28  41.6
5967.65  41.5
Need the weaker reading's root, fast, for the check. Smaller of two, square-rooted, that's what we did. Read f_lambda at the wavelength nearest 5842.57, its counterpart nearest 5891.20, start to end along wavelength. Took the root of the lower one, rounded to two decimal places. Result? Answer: 6.31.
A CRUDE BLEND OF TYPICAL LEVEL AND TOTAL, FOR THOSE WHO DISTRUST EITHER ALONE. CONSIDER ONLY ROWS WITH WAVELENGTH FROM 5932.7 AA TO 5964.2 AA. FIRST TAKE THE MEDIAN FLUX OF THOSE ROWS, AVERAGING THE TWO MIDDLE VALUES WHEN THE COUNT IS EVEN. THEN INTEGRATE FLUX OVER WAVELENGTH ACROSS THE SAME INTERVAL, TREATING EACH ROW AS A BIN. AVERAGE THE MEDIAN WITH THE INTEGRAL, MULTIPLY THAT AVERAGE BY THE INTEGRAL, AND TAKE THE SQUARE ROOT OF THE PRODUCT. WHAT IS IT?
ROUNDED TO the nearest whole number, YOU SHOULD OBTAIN 923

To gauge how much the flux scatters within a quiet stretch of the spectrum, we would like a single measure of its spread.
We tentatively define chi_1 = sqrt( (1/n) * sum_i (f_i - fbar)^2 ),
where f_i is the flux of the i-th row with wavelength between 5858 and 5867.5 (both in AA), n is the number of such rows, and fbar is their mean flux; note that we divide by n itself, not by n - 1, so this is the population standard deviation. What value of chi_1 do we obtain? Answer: 0.9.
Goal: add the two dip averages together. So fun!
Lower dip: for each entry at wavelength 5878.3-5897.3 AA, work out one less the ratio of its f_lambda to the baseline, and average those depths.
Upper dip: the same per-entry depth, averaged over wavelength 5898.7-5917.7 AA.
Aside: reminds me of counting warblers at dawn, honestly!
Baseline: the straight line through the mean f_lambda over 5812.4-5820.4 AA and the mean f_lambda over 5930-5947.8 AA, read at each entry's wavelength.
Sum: -0.004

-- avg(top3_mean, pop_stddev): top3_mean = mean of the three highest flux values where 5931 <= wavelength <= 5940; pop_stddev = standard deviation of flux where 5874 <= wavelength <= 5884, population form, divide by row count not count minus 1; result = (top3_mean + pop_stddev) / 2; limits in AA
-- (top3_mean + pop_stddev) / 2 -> 21.69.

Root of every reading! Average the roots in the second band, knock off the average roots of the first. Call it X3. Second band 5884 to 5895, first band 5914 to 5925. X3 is -0.06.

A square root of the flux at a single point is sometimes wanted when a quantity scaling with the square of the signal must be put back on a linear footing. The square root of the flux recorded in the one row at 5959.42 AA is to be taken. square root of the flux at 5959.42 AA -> 6.26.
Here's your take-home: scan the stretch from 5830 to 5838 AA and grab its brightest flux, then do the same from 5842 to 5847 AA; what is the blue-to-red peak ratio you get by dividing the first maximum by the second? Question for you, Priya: 1.10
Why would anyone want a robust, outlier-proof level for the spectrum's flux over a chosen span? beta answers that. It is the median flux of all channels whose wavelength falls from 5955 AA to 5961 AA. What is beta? 40.3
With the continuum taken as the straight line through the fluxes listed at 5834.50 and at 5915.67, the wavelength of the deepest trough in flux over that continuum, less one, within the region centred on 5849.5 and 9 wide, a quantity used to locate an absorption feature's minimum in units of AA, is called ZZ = 5845.26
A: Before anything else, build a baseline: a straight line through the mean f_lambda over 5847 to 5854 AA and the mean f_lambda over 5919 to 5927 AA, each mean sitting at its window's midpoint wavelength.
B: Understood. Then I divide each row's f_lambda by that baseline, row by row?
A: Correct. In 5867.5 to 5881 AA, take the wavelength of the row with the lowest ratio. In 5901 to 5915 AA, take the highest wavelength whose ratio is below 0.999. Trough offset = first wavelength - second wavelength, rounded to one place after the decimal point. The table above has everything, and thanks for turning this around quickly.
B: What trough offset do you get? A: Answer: -38.0 AA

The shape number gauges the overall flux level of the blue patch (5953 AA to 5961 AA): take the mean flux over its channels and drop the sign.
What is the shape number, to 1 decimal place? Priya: 40.9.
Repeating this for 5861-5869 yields 42.5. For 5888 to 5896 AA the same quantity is 40.9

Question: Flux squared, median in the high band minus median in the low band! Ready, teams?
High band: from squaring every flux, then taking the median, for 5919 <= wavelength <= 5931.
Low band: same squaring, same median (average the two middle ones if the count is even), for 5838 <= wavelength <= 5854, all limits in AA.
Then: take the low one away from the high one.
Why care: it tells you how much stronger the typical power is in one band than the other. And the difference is -37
